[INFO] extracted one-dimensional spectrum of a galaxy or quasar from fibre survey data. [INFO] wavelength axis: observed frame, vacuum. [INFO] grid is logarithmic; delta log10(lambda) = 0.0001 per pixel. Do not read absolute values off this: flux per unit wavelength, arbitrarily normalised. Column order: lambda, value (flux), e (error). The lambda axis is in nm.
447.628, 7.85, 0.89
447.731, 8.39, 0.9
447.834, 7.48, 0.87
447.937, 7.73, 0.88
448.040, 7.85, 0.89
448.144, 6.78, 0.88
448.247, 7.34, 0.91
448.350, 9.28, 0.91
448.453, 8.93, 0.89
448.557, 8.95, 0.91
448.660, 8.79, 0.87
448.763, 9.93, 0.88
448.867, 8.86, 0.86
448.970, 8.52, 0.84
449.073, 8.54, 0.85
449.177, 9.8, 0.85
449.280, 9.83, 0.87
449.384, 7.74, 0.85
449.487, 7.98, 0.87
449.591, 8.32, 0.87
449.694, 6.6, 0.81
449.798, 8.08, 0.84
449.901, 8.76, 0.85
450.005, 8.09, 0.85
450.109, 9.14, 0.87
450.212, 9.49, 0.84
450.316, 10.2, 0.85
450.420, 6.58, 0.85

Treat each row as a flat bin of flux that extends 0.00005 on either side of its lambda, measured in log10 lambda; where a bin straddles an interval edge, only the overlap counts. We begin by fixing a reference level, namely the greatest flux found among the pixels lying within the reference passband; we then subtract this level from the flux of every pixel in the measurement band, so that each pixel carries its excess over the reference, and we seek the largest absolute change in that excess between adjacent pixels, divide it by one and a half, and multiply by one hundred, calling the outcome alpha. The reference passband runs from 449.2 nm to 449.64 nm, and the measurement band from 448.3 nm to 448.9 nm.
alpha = 76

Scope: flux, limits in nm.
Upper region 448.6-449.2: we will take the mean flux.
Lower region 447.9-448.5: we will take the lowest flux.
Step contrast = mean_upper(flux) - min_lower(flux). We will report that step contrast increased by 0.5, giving 2.8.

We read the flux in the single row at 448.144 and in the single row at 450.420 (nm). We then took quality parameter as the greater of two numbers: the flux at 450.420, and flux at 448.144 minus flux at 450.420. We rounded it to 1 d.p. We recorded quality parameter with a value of 6.6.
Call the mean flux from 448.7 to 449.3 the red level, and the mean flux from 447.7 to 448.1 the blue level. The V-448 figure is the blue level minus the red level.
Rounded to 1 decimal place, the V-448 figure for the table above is -1.4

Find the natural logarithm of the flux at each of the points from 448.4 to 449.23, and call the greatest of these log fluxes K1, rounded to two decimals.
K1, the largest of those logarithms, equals 2.30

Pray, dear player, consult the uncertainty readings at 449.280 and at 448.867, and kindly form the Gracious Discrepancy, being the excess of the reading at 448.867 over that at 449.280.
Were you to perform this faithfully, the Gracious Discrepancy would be -0.010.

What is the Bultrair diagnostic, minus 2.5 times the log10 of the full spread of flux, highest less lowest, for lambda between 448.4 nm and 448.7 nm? 2.0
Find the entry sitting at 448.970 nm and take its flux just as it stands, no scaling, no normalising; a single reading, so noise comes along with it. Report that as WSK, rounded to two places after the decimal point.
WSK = 8.52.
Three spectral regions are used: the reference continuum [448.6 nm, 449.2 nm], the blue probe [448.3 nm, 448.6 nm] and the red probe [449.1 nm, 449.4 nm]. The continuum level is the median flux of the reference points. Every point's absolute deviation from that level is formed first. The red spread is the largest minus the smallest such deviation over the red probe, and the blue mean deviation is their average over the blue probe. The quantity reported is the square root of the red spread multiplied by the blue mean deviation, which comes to 0.16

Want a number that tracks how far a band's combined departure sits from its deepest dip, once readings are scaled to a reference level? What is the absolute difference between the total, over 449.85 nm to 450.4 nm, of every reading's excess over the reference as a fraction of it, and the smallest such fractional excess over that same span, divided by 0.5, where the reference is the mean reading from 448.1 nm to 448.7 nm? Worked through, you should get 1.0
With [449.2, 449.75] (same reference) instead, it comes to 0.1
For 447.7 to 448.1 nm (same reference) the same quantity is 0.3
